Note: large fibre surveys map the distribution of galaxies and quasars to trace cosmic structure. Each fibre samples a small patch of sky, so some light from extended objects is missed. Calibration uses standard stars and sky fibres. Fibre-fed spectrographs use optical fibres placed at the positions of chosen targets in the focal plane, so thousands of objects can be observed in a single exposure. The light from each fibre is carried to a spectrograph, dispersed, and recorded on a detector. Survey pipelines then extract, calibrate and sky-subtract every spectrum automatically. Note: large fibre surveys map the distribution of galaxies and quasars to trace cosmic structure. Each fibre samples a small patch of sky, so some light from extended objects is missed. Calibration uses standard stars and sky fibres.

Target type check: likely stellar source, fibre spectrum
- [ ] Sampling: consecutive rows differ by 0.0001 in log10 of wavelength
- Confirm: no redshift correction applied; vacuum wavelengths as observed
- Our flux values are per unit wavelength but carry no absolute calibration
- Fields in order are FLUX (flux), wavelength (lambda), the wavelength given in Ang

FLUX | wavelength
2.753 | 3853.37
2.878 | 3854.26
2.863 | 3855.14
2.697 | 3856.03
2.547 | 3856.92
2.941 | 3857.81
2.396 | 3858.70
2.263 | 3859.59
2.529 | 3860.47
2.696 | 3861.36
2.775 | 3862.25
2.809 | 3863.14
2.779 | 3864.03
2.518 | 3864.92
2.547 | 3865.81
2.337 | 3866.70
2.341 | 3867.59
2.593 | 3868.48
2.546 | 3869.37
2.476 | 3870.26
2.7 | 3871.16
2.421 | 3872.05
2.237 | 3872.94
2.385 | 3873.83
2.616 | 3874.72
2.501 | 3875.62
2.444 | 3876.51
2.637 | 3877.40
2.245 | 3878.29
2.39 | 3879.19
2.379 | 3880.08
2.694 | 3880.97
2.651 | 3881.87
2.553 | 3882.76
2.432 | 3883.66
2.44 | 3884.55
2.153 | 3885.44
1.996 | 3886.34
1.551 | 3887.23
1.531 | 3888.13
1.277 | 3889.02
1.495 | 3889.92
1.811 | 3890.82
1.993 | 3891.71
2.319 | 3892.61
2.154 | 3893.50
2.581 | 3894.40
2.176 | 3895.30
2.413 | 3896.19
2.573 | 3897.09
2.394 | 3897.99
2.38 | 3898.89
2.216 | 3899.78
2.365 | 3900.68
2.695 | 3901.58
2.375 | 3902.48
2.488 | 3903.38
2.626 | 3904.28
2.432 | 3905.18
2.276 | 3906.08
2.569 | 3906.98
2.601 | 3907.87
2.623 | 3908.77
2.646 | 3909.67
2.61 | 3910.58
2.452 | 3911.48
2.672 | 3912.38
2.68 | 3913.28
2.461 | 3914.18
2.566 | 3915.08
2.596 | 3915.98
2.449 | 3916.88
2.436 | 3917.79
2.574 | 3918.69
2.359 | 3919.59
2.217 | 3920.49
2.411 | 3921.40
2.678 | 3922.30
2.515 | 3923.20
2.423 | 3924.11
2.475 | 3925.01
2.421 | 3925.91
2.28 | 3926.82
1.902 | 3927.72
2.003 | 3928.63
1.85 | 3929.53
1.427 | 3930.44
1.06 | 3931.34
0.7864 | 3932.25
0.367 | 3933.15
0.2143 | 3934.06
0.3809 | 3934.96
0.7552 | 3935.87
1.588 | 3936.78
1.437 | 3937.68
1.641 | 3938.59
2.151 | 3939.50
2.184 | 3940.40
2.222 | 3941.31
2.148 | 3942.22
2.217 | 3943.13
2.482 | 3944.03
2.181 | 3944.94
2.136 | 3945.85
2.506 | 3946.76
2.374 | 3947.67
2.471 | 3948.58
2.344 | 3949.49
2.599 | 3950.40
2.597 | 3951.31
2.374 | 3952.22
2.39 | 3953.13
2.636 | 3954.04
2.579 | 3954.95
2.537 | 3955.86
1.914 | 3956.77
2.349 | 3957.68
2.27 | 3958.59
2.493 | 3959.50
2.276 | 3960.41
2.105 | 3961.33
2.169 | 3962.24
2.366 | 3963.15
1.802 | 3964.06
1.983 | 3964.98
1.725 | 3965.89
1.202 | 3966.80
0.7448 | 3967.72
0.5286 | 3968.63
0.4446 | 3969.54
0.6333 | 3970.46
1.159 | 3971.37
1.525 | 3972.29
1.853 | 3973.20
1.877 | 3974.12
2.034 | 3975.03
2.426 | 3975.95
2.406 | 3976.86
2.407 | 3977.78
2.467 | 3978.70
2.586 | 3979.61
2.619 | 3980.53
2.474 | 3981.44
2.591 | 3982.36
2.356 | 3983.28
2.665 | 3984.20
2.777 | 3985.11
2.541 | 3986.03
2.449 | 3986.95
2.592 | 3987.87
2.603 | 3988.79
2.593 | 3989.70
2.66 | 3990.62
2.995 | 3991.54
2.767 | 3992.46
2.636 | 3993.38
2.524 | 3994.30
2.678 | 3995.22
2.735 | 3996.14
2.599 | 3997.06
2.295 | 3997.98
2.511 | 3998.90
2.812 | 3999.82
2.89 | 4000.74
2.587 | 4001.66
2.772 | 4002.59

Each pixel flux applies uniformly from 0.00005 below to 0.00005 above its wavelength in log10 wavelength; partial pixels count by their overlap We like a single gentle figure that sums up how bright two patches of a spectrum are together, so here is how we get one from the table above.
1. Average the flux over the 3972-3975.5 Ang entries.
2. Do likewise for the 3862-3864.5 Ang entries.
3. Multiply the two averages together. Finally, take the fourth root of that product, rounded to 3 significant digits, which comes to 1.50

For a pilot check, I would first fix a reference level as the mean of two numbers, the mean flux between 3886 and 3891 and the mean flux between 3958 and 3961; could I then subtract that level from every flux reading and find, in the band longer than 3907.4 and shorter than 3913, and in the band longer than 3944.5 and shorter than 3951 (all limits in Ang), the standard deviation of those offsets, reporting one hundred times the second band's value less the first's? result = 9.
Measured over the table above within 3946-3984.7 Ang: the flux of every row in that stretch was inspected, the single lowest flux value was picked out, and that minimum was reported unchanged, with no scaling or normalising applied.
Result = 0.4446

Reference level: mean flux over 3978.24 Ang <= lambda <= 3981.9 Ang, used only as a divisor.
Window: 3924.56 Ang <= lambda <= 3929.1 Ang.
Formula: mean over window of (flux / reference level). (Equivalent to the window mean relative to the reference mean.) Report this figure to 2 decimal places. 0.87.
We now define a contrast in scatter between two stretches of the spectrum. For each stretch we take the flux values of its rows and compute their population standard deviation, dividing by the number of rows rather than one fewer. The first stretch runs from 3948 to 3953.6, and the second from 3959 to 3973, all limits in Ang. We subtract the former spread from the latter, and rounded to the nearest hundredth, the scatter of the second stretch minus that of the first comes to 0.58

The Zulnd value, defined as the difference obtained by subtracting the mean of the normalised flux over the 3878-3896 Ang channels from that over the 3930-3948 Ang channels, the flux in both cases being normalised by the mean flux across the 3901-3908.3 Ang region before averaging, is -0.21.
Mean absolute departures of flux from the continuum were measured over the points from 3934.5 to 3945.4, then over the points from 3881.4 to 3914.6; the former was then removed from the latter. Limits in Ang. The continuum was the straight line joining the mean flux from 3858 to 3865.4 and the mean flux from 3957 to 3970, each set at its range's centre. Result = -0.19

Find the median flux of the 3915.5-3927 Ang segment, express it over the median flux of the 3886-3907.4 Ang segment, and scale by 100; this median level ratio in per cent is 104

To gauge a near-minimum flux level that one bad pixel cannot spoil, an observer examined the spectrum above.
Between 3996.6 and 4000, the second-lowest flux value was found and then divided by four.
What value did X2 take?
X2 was 0.628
